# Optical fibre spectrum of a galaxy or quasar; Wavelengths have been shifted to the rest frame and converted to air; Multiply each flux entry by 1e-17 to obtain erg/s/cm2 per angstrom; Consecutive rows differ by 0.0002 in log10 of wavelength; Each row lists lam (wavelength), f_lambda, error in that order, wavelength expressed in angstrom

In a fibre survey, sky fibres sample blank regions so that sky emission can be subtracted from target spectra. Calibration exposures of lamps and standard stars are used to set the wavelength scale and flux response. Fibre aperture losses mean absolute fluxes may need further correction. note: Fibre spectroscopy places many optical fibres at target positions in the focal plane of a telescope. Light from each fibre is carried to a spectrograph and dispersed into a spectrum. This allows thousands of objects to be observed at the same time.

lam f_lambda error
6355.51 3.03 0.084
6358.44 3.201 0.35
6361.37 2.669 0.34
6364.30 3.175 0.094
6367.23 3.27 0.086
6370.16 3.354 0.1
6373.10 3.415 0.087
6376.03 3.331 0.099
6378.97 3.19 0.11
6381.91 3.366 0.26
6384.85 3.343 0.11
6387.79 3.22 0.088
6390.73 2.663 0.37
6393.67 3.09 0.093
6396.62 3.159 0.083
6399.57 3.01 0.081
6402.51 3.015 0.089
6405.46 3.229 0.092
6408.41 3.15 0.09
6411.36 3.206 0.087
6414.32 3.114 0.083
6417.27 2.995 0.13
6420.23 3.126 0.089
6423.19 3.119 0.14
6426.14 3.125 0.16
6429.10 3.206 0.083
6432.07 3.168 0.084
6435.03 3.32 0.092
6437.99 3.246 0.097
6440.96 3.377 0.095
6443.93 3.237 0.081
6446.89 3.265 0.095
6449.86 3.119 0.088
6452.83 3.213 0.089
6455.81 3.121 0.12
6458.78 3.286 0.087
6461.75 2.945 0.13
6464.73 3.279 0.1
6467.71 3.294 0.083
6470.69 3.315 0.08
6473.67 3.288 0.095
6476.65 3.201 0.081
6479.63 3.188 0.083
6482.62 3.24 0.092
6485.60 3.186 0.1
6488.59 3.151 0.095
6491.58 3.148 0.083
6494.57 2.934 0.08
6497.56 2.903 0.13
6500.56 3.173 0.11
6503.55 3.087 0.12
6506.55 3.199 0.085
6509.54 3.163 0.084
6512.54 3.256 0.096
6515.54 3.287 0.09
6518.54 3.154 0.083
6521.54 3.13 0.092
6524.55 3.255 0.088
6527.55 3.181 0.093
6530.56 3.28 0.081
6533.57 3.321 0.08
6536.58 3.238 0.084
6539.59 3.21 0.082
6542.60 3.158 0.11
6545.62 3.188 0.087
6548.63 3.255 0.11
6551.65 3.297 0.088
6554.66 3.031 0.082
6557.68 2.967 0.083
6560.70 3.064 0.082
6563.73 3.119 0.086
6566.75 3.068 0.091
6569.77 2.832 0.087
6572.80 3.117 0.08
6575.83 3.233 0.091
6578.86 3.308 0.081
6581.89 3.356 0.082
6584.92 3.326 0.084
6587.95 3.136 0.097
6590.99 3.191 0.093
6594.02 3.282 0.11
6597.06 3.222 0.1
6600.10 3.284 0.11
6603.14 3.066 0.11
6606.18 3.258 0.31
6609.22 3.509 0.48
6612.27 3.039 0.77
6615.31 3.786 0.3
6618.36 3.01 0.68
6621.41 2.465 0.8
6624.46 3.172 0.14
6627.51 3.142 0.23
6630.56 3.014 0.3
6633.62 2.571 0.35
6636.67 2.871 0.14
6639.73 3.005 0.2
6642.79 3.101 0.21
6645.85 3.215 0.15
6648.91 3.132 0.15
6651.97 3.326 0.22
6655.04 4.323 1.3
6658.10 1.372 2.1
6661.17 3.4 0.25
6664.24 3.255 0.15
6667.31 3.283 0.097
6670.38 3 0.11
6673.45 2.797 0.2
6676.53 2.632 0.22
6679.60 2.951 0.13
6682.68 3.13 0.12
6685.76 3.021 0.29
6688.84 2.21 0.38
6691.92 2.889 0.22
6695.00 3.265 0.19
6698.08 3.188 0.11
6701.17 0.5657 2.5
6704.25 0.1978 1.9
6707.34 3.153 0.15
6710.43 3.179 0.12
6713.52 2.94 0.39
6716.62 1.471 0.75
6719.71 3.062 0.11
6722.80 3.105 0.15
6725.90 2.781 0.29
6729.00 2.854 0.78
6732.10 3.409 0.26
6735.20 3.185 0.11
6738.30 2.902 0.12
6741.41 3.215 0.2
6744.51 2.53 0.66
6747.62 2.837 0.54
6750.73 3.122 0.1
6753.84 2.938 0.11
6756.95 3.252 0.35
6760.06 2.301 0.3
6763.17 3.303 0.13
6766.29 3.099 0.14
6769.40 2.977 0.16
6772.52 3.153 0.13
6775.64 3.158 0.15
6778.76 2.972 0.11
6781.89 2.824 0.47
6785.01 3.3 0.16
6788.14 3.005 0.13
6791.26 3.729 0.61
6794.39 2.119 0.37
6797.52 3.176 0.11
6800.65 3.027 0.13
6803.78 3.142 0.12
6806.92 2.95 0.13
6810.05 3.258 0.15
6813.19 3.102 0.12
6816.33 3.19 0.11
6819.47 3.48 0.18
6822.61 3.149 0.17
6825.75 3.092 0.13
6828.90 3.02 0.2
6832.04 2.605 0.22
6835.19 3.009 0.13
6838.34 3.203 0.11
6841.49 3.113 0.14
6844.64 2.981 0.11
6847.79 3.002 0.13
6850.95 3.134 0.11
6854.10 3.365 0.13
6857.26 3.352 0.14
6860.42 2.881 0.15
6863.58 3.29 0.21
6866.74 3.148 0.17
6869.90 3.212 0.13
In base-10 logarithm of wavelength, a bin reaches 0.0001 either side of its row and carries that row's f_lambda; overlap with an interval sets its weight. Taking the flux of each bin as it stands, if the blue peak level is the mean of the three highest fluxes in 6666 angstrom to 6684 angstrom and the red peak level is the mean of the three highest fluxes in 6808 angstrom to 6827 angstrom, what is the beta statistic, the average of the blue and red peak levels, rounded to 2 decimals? 3.22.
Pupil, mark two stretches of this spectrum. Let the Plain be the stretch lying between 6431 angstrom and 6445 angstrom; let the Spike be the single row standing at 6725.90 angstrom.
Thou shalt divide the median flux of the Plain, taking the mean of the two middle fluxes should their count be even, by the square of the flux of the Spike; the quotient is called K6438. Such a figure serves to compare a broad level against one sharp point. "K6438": 0.42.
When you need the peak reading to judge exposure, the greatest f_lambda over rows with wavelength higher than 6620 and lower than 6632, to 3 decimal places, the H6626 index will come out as 3.172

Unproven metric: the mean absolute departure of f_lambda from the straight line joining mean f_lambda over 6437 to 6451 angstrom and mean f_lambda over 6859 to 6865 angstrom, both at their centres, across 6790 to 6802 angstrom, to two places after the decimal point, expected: 0.44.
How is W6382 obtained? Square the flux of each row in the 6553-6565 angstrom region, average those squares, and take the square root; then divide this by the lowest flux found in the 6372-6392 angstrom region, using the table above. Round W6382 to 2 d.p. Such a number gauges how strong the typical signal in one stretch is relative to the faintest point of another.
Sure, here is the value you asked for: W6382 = 1.14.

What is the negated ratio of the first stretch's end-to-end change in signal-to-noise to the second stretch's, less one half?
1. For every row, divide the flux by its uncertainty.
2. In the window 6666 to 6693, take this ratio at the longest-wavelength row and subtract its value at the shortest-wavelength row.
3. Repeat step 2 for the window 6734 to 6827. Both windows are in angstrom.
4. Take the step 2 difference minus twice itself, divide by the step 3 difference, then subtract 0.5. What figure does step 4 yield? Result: -4.5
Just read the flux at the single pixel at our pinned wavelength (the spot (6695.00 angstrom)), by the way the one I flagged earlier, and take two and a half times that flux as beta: 8.16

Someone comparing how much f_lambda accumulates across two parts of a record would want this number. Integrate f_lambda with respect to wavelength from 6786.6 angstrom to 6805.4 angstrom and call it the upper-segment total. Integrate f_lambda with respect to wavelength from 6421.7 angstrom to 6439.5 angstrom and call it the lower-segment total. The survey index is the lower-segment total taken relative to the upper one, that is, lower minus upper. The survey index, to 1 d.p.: -0.1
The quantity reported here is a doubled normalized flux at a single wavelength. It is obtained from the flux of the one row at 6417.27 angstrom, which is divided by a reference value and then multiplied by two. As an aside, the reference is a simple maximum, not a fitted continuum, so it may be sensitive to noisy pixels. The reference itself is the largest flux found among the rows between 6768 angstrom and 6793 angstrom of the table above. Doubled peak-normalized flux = 1.61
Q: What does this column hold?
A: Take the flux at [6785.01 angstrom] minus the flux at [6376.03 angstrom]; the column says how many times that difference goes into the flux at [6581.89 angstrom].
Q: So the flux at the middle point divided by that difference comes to -108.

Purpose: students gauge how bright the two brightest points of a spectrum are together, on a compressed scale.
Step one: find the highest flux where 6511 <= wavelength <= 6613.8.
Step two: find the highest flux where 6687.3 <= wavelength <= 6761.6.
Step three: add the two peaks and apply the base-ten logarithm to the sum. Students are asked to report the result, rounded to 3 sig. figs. 0.840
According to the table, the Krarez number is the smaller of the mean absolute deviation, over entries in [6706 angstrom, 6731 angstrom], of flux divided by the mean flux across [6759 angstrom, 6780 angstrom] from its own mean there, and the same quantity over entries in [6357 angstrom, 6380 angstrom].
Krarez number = 0.047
